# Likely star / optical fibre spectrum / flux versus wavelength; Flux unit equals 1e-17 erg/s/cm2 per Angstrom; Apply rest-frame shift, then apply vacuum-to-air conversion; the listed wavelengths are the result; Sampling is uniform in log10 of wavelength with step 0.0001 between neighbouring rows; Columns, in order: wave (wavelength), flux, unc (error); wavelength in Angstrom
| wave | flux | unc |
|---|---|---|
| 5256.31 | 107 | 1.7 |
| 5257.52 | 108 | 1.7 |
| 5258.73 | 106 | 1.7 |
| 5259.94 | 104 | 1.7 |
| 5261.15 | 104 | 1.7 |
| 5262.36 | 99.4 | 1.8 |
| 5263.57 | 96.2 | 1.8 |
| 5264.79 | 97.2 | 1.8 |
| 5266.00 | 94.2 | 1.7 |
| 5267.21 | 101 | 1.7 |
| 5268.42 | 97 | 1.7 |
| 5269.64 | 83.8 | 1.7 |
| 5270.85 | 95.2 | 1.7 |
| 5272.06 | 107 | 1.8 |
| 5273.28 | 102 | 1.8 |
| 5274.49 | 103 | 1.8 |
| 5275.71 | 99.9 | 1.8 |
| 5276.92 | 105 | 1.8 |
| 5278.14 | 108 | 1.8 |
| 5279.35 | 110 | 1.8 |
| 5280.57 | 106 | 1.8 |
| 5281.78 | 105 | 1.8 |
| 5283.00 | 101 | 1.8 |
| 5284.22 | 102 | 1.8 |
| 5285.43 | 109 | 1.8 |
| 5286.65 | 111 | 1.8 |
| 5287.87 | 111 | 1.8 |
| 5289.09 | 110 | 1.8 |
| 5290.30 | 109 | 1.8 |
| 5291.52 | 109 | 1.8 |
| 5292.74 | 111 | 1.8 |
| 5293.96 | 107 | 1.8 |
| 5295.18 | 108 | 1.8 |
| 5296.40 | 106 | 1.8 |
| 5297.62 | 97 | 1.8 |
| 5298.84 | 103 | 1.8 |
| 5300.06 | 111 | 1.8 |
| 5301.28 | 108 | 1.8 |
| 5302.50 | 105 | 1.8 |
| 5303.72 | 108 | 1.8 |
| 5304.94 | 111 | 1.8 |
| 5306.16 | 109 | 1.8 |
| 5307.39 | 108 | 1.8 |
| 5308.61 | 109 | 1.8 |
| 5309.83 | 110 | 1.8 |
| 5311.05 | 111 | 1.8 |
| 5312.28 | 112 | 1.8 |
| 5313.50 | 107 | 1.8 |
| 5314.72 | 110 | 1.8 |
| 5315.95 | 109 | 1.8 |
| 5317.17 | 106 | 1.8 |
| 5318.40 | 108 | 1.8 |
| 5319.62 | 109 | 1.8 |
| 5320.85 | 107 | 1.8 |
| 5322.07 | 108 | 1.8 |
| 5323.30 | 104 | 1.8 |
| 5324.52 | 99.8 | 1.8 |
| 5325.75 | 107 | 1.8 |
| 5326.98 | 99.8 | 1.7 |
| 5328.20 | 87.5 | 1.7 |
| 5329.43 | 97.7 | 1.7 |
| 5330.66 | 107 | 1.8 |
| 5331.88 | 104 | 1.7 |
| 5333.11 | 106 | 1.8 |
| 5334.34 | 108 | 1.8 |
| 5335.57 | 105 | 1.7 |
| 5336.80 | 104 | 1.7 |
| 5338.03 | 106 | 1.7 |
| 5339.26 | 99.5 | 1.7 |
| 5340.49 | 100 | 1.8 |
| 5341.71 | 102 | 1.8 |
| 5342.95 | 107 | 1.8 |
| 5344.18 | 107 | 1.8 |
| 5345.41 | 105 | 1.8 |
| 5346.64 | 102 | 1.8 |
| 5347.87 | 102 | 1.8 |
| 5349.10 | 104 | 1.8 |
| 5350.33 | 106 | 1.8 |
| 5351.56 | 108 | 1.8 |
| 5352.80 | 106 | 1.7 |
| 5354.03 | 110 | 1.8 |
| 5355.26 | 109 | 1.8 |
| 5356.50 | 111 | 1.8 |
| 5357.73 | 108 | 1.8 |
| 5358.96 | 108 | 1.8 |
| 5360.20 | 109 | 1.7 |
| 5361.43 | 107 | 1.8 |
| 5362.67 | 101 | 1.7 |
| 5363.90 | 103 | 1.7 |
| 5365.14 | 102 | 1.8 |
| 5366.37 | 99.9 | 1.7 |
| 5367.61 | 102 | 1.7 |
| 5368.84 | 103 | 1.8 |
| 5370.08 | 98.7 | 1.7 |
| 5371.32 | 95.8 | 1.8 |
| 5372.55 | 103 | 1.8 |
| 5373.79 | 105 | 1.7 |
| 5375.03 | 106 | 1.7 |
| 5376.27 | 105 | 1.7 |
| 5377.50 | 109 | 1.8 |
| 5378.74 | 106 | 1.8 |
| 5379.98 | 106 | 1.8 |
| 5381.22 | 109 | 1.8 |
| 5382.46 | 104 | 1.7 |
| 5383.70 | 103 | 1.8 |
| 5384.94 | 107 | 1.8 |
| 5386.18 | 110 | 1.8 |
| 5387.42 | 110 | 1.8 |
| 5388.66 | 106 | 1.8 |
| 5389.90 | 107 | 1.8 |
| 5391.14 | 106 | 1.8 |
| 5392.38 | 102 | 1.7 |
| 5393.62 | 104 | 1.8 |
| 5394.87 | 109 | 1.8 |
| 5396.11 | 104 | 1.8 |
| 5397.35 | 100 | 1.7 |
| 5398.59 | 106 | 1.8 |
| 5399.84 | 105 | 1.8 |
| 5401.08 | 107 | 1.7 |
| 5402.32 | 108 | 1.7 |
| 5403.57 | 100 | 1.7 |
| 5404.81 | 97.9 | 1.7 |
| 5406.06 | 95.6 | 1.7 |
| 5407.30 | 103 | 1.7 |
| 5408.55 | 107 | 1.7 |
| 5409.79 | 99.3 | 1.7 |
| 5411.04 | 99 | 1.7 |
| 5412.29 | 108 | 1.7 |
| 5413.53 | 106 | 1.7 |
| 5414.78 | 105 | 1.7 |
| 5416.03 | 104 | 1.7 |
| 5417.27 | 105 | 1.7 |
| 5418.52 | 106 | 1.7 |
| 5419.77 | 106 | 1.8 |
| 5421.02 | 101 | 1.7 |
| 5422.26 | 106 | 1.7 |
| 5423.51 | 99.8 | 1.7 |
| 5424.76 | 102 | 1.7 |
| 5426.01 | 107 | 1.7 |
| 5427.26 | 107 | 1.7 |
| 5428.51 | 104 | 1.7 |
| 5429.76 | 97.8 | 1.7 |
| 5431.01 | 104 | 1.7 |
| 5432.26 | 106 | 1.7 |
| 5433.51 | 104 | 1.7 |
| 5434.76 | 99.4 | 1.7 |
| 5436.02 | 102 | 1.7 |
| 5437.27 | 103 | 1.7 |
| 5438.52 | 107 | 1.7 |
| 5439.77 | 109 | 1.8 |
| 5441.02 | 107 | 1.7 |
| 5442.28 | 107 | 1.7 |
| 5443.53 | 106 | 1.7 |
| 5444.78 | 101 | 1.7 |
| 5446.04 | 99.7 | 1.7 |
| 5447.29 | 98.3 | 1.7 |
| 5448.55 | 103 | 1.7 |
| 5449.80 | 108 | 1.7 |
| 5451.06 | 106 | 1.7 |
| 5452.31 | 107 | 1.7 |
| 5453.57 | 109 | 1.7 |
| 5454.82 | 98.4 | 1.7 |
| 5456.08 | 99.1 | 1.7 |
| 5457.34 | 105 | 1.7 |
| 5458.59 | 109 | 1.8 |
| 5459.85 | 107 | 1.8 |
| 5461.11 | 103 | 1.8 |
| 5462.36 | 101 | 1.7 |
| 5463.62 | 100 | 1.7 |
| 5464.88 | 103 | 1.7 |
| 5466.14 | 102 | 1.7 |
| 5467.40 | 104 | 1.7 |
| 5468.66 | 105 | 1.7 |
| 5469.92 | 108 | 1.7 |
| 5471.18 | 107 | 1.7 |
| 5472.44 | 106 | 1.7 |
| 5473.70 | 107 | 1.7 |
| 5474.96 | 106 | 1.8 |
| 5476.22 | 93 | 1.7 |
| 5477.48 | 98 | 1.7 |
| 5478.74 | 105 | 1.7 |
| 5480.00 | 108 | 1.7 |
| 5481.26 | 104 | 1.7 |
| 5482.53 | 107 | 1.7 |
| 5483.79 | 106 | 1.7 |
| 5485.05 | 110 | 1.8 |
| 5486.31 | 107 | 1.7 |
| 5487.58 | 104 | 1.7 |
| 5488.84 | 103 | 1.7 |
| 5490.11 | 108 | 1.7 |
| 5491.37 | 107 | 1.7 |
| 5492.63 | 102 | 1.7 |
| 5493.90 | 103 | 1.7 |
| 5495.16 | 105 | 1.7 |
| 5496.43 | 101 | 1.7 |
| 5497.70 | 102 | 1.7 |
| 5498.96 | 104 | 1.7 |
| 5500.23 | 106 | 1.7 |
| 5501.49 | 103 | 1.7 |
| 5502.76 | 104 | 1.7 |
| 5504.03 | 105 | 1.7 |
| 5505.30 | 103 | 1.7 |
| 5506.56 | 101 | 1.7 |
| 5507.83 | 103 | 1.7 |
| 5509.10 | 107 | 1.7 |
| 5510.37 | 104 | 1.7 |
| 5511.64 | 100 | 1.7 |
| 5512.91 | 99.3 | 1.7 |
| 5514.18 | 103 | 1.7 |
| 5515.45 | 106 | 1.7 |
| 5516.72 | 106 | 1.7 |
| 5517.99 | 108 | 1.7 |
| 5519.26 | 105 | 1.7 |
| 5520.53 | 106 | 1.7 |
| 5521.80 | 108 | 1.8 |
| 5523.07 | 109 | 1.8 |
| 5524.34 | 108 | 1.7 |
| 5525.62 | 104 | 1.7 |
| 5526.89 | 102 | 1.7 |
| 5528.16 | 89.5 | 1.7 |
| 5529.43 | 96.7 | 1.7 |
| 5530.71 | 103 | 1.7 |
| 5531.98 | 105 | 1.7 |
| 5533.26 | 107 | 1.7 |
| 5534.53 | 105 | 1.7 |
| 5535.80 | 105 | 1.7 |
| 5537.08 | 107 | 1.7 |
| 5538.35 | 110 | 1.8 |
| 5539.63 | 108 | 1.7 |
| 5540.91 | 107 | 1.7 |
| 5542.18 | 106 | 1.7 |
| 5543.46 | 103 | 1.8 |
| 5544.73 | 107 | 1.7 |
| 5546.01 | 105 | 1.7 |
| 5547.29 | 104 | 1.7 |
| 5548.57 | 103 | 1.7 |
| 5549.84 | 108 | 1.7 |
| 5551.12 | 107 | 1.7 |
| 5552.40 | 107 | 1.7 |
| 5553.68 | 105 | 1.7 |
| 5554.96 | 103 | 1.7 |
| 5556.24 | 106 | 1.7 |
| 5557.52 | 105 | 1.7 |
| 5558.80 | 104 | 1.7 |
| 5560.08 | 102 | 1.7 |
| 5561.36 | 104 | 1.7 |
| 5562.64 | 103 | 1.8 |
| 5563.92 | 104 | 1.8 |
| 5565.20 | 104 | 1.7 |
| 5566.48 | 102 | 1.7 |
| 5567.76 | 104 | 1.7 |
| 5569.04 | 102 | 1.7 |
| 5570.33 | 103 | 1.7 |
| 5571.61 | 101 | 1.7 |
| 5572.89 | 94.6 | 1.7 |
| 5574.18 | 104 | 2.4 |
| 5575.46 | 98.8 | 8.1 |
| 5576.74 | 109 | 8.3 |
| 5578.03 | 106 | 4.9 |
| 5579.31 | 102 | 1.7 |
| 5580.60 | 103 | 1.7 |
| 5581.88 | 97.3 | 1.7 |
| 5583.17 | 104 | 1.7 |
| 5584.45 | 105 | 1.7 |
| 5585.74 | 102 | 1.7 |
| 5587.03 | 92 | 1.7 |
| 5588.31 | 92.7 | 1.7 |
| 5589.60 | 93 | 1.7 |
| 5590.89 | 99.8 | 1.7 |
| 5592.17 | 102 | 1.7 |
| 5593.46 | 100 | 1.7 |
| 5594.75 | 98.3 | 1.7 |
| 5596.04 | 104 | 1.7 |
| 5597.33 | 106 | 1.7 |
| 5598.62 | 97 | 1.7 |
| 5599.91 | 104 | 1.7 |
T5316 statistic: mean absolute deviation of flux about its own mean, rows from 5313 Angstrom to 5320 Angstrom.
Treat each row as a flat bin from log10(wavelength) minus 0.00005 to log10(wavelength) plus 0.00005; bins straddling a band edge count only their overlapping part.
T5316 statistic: 1.2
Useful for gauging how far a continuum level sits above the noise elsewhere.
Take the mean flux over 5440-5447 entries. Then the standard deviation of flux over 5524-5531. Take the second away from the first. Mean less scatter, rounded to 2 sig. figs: 98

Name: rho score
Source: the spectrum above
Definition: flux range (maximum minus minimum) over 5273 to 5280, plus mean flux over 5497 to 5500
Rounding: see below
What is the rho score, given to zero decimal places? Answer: 113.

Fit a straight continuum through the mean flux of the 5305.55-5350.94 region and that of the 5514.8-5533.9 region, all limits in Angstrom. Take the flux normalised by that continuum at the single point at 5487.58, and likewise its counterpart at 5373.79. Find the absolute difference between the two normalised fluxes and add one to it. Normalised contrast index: 1.00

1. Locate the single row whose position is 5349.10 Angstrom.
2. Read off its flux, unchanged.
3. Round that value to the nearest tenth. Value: 104.0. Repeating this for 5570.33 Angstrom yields 103.0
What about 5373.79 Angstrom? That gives 105.0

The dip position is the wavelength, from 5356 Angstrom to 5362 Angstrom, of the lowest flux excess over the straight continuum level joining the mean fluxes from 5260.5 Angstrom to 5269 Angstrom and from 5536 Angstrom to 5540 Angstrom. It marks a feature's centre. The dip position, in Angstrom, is 5361.43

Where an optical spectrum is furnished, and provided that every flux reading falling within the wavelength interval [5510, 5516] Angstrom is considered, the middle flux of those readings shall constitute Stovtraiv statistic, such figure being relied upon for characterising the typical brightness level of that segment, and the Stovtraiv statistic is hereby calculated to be 103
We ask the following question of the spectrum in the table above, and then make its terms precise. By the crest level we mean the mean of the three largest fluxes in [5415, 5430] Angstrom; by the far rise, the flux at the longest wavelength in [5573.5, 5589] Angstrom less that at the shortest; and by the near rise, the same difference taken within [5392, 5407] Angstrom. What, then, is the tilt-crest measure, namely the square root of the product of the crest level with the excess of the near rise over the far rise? 23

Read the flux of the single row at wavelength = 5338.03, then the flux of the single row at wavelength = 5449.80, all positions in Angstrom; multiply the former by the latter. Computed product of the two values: 11448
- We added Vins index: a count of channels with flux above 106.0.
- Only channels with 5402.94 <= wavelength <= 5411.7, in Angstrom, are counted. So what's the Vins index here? 1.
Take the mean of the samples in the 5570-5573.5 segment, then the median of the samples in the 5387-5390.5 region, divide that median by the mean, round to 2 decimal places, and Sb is 1.08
